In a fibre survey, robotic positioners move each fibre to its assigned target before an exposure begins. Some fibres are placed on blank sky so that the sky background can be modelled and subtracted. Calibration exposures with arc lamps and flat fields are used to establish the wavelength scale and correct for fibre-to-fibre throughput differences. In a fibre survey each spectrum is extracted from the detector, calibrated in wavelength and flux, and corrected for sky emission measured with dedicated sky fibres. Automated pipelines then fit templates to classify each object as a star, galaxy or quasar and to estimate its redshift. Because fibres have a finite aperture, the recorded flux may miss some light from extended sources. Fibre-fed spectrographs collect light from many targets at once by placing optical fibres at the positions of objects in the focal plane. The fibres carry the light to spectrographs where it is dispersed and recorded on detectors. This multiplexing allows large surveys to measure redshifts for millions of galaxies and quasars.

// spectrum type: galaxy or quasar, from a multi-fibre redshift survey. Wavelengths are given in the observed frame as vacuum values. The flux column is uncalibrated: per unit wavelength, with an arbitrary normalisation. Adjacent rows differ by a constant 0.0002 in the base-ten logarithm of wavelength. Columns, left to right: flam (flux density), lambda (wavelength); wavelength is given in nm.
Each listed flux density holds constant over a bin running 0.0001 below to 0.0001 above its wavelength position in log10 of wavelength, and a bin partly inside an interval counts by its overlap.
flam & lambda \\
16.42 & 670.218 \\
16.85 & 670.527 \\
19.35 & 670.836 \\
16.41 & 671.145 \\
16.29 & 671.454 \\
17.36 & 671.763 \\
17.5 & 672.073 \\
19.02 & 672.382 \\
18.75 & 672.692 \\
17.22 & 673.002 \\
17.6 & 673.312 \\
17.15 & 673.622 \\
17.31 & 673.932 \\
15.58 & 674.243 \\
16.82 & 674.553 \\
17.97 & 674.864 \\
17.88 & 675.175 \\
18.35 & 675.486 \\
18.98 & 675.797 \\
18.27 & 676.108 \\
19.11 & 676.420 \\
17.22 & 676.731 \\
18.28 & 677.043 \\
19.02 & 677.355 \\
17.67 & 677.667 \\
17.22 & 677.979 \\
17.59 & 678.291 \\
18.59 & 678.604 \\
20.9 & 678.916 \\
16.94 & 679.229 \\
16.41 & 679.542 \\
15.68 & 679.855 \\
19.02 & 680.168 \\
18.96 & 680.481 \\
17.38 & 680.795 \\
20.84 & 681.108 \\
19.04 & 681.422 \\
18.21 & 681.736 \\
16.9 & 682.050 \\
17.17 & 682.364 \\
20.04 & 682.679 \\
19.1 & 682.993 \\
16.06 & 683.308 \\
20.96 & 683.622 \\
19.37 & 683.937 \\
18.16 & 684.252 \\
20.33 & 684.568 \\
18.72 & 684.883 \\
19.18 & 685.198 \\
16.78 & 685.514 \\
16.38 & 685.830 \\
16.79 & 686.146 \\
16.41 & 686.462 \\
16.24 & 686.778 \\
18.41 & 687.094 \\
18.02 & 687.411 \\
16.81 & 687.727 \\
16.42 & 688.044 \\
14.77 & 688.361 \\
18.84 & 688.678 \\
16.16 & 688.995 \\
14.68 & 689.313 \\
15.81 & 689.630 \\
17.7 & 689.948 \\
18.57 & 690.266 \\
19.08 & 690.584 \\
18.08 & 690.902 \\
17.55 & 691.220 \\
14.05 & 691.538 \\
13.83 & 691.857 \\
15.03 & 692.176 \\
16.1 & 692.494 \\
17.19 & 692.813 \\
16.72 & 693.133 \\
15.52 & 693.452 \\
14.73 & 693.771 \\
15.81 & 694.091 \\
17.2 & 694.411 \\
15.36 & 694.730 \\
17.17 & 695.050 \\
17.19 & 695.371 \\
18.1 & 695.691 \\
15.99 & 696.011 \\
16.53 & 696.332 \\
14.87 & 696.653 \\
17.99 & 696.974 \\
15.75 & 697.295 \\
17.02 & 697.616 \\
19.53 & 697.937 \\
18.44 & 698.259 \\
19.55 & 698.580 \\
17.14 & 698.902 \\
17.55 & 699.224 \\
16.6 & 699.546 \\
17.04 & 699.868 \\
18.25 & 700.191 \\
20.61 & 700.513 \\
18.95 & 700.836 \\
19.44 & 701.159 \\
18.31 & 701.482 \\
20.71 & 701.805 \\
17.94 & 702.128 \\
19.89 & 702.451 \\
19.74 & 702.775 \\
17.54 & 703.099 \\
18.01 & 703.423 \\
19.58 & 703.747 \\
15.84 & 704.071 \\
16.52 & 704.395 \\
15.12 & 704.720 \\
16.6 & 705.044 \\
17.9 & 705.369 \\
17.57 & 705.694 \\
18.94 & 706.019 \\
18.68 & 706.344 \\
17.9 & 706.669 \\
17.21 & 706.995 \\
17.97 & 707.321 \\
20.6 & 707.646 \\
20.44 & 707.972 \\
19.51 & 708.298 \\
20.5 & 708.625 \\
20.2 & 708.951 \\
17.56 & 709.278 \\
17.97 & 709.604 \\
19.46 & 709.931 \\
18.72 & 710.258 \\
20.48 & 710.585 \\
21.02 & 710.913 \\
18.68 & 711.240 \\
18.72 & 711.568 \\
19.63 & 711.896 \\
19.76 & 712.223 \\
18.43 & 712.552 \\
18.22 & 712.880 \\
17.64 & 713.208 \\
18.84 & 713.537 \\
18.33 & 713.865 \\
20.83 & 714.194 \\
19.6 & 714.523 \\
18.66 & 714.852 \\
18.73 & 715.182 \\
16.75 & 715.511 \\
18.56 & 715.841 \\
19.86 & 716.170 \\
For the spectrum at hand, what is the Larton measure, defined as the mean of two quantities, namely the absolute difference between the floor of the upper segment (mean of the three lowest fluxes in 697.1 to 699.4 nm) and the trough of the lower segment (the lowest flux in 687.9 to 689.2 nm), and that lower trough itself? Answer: 8.3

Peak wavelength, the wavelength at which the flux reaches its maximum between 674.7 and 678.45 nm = 676.420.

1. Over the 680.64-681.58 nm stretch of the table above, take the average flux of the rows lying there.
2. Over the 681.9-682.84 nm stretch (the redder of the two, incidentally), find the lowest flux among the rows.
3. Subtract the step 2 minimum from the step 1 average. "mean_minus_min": 2.2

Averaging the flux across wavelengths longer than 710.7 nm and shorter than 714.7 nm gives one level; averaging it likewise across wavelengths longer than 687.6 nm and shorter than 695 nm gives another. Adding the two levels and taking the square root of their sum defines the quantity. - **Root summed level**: 5.96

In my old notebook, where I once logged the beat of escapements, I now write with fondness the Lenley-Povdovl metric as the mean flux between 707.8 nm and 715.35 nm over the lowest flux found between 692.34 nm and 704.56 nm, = 1.30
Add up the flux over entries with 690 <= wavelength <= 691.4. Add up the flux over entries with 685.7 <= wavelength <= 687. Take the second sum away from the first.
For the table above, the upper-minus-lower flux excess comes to 7.5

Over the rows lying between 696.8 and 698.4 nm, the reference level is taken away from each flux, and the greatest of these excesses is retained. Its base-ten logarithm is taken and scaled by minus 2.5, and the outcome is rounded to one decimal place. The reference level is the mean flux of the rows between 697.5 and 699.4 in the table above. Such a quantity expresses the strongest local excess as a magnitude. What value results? -0.3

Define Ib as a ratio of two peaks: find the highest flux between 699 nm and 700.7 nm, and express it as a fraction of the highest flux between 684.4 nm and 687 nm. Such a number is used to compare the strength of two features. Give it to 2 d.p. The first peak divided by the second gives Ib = 1.01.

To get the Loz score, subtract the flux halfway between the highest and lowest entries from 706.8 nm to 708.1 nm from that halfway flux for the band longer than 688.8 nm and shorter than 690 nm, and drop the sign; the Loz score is 2.7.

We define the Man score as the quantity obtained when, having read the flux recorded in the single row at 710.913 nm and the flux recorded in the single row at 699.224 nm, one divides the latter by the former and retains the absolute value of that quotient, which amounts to 0.83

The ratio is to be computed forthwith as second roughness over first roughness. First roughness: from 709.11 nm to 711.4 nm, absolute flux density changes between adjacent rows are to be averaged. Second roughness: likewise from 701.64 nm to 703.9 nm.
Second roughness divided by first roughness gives 1.3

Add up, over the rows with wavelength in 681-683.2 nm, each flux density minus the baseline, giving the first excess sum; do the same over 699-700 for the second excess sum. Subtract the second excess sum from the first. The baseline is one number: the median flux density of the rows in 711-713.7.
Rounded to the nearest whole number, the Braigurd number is 5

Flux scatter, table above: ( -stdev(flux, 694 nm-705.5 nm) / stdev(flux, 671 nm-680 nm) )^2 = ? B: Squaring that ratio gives 1.8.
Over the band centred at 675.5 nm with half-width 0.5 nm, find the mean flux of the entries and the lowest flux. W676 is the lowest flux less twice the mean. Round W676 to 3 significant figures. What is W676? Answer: -18.9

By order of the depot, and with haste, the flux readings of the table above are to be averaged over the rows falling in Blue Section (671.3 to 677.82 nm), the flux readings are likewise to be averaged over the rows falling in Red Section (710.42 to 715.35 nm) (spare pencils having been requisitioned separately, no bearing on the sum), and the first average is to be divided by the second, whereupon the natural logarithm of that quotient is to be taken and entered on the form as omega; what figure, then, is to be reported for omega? -0.075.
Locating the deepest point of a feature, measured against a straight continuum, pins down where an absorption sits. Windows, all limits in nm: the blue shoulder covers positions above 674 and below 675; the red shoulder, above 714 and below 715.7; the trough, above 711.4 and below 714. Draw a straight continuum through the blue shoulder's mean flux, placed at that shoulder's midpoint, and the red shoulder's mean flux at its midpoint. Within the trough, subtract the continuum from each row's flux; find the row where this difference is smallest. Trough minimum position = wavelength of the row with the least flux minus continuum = 713.208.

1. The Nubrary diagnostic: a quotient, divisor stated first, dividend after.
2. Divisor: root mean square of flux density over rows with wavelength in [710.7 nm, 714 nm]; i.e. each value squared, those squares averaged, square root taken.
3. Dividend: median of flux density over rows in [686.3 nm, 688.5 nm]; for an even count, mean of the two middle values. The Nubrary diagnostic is 0.87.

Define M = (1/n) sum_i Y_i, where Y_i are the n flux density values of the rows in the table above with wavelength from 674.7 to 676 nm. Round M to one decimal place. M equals 18.3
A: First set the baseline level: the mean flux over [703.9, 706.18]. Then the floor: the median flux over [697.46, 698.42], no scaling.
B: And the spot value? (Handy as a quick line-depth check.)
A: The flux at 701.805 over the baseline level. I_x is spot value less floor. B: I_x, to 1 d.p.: -17.2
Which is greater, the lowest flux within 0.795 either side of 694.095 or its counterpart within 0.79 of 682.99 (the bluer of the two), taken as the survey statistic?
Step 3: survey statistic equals 16.1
